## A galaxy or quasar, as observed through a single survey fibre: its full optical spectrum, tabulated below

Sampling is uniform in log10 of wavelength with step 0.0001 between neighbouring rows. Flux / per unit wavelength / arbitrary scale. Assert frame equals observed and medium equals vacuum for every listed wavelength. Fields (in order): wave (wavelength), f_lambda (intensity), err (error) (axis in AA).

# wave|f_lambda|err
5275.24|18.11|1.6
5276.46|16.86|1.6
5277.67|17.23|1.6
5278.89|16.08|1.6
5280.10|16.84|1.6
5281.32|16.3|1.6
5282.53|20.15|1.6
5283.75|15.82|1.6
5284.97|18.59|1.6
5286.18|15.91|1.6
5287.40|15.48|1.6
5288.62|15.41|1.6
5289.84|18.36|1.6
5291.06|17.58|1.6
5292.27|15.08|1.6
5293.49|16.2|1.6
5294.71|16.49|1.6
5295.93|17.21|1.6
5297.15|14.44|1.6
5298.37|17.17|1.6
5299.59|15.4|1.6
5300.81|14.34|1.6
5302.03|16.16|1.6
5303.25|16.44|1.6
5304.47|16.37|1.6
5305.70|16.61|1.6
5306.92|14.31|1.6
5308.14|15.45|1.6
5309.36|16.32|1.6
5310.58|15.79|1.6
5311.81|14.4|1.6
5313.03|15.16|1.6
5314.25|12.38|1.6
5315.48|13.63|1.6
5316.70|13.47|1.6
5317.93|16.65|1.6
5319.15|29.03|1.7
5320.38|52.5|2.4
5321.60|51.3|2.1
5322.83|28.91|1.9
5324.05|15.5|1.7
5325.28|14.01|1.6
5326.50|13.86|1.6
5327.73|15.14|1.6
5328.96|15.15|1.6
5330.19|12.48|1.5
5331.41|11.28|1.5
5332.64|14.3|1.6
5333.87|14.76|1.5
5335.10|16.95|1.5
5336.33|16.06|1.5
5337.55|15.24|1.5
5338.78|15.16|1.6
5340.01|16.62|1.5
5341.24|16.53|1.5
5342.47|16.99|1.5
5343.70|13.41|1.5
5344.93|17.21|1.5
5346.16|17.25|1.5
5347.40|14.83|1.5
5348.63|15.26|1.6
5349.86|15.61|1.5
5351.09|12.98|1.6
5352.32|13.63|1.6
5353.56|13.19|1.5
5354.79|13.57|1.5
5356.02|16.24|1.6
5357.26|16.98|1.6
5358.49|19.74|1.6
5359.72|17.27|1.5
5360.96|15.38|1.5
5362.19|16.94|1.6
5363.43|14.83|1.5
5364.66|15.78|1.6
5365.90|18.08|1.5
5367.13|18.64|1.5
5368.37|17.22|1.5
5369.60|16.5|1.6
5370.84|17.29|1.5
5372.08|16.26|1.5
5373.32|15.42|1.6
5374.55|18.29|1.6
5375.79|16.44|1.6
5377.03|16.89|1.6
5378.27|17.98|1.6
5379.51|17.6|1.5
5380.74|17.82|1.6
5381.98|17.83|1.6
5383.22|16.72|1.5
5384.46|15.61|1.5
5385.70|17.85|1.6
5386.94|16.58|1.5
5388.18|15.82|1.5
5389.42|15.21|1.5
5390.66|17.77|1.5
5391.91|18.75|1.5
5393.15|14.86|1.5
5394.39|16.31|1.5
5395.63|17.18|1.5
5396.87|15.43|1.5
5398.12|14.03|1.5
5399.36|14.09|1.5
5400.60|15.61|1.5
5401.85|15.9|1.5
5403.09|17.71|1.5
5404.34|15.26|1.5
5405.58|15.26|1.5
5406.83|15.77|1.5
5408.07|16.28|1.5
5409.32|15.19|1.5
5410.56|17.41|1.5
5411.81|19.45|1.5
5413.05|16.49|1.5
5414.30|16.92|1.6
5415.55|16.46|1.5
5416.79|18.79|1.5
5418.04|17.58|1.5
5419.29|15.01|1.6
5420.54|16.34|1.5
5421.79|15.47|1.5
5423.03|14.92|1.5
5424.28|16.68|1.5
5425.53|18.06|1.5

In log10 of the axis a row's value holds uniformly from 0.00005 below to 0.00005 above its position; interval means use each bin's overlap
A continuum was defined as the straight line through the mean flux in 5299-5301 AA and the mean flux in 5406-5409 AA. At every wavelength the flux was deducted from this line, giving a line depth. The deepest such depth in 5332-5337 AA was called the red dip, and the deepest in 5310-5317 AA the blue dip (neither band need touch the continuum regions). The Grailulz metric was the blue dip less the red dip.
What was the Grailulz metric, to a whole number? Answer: 2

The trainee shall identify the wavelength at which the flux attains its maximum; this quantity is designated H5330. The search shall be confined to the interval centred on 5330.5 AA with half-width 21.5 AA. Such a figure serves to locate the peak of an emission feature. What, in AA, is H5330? 5320.38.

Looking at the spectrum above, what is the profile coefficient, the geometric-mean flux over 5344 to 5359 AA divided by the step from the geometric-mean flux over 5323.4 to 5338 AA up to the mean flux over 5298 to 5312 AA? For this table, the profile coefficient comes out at 12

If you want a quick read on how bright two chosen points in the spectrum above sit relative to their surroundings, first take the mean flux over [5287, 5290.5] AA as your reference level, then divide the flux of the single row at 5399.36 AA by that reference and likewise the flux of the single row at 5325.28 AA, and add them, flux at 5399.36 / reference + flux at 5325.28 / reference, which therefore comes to 1.71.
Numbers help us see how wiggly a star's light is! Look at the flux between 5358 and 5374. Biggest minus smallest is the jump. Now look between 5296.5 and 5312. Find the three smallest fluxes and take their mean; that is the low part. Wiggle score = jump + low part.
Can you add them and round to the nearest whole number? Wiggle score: 19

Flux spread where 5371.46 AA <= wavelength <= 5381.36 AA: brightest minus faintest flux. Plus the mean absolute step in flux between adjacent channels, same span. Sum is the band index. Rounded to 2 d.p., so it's 3.97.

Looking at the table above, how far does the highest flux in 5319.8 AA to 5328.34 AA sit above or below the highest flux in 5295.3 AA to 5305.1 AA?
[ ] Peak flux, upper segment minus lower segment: 35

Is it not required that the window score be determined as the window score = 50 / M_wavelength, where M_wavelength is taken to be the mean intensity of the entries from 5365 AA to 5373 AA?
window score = 2.9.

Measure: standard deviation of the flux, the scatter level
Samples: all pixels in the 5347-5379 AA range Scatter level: 1.7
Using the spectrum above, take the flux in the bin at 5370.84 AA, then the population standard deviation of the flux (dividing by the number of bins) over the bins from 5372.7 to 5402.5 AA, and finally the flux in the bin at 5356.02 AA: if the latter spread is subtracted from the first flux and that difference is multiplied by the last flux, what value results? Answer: 260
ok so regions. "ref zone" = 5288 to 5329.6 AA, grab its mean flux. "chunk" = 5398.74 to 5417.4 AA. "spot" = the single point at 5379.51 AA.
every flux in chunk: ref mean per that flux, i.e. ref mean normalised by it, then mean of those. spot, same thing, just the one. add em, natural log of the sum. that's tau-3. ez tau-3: 0.78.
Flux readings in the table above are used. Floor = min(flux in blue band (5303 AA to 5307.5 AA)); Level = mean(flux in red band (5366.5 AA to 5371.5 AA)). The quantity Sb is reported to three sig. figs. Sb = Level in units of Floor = 1.22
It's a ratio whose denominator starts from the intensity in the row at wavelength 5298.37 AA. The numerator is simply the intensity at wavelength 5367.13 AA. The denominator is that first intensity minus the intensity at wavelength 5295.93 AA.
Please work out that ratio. -466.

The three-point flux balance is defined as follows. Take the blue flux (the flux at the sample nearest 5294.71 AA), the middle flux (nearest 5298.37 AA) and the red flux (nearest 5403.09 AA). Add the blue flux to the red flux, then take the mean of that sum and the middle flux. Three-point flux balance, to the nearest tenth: 25.7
